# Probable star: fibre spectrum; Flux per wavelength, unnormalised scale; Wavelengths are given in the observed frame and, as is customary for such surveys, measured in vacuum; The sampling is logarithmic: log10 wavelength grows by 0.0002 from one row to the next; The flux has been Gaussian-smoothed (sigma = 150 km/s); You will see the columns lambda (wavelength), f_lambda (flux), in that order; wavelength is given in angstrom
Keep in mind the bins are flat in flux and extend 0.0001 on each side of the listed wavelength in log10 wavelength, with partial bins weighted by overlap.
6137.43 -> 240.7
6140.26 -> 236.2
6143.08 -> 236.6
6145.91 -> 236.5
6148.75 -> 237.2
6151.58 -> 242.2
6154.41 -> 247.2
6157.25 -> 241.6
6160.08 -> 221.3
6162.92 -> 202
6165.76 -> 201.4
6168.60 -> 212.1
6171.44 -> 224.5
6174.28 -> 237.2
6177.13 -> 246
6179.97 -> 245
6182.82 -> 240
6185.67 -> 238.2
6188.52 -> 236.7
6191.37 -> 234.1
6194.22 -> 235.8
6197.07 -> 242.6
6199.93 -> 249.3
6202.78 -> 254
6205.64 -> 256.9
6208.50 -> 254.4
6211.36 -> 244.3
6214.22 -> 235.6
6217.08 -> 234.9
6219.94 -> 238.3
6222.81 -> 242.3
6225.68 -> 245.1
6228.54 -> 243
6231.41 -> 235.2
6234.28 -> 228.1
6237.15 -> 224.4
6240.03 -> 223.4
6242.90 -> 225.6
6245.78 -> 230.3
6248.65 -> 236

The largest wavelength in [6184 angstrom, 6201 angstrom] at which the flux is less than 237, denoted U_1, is 6194.22 angstrom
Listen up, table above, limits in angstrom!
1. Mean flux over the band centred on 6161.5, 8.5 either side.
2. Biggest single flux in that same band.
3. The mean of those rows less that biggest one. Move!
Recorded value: -26.3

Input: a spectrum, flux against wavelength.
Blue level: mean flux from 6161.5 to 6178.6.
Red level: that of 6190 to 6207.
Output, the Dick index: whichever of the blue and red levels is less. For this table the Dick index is 221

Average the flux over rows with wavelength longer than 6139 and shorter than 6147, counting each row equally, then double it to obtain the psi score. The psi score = 473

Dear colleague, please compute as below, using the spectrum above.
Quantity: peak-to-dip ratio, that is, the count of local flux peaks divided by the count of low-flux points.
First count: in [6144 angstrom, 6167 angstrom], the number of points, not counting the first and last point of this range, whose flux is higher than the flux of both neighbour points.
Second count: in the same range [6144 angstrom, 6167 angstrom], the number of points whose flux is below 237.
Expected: 0.25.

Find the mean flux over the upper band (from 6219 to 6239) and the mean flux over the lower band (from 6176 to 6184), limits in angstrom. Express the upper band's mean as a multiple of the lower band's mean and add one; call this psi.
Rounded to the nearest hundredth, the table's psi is 1.97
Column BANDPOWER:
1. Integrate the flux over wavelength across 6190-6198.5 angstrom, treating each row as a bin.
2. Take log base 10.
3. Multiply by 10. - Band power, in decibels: 33.1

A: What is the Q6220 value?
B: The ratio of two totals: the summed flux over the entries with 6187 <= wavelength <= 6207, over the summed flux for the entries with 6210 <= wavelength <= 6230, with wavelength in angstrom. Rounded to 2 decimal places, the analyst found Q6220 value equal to 1.02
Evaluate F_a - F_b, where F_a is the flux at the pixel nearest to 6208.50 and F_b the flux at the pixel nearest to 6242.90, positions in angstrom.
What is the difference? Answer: 29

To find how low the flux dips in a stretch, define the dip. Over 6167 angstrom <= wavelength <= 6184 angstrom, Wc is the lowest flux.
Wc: 212.1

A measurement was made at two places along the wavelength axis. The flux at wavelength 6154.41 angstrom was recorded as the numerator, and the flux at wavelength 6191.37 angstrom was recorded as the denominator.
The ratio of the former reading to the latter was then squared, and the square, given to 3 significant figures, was 1.12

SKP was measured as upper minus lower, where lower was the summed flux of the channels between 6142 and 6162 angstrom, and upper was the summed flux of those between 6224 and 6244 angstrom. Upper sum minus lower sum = -38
